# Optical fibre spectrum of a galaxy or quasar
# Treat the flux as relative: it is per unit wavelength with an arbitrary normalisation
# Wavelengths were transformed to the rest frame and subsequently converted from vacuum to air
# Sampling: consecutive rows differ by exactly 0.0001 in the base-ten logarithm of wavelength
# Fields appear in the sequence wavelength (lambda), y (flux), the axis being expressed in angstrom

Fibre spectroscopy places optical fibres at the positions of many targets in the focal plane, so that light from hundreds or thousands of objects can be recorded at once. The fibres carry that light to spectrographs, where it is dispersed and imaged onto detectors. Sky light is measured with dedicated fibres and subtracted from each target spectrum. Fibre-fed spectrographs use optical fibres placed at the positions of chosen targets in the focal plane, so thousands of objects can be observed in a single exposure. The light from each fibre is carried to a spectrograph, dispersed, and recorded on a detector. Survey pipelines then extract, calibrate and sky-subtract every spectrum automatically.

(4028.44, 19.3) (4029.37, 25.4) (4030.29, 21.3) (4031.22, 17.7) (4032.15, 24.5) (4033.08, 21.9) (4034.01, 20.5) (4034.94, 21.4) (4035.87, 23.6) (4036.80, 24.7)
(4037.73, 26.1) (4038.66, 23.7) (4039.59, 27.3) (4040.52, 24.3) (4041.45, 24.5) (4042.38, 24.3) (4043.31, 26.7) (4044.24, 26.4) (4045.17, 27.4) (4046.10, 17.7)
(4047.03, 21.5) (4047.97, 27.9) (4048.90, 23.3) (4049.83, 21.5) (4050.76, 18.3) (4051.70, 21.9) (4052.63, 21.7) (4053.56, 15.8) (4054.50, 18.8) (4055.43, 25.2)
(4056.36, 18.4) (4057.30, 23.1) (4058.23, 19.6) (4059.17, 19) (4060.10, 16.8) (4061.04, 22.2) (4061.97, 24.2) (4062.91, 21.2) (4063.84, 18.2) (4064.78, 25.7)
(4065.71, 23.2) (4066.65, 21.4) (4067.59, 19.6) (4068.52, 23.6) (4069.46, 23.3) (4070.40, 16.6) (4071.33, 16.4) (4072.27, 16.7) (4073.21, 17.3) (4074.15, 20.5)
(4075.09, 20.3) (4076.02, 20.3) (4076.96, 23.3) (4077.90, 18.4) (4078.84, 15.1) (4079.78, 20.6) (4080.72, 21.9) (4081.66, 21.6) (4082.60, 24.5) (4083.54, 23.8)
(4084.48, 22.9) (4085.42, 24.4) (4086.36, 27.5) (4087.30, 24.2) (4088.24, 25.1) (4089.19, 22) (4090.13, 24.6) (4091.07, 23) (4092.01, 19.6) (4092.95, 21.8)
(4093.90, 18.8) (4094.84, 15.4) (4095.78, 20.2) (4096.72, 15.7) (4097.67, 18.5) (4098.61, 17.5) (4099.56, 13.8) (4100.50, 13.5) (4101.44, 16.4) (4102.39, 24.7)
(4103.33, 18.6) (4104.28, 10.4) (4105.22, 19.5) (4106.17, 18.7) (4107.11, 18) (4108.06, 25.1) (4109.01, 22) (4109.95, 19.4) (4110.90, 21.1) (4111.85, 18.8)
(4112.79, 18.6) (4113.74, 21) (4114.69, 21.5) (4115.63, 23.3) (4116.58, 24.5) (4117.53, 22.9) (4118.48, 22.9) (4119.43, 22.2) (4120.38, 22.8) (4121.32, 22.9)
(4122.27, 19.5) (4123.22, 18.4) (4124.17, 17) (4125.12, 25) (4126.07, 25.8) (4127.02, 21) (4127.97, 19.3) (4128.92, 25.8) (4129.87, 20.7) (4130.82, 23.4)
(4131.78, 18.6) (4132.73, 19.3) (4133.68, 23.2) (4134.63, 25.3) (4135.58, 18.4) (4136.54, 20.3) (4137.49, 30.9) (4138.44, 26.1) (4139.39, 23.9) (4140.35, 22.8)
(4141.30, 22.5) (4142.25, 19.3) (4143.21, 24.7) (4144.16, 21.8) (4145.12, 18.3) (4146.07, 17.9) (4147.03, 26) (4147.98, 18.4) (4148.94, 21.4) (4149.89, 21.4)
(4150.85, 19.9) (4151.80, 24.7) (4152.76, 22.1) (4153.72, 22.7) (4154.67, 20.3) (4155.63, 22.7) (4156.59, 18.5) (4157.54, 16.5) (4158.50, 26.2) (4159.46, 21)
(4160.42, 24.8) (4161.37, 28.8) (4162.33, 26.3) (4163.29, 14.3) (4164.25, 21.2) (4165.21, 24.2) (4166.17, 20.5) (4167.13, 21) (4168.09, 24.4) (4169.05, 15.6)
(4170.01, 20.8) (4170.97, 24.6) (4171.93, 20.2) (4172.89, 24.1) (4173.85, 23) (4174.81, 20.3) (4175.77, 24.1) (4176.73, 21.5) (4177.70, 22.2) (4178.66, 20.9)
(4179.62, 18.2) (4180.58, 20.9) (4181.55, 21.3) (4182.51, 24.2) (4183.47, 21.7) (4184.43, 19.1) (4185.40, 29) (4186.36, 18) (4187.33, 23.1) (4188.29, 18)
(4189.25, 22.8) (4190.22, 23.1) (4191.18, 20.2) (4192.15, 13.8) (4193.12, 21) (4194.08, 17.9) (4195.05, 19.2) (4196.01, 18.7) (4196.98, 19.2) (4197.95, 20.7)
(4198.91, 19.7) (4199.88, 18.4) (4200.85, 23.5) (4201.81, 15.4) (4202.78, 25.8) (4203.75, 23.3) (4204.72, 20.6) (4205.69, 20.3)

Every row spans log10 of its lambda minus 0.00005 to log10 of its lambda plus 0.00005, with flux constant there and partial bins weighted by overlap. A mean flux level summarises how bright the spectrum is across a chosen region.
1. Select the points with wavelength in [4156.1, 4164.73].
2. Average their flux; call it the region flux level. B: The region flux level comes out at 22.0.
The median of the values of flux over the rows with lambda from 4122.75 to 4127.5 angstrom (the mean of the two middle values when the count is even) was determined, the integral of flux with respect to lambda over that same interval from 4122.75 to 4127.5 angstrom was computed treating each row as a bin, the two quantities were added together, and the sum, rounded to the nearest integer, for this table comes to 123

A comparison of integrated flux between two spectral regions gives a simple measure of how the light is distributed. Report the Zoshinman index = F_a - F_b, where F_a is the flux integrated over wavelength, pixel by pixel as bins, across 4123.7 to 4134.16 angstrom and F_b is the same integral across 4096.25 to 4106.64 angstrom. 50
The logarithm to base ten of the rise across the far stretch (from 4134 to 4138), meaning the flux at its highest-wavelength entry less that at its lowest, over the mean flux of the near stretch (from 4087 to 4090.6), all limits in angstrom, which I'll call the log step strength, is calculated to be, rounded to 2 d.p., -0.63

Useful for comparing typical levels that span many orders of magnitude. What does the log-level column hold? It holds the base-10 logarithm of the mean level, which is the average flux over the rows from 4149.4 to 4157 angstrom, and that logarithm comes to 1.33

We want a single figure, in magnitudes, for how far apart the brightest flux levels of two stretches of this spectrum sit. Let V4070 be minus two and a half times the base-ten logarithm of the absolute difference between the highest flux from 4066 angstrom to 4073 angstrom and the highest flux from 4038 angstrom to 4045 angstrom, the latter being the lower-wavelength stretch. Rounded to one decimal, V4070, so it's -1.4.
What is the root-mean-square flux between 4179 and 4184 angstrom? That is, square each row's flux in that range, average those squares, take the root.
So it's 21.3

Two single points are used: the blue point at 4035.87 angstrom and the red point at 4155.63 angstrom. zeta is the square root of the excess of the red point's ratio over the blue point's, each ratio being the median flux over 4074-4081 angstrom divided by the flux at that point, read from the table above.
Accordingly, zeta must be 0.19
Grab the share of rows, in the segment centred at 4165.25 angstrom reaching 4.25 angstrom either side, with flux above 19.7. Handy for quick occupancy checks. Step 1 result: 0.78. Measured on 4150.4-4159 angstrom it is 0.78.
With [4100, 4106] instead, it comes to 0.17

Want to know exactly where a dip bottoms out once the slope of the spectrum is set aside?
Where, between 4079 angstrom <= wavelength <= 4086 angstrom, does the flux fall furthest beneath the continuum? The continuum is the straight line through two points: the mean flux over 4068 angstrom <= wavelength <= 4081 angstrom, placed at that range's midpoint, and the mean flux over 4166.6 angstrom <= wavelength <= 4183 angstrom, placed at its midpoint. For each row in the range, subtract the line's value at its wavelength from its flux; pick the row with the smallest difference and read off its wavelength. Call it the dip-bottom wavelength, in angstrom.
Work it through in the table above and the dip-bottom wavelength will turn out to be 4079.78 angstrom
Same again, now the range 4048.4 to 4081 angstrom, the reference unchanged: 4078.84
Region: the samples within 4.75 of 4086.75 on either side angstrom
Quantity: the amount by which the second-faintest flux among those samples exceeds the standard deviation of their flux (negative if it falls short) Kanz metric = 21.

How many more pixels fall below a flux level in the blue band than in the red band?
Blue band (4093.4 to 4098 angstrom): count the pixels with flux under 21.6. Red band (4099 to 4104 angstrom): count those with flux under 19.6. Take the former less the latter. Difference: 1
